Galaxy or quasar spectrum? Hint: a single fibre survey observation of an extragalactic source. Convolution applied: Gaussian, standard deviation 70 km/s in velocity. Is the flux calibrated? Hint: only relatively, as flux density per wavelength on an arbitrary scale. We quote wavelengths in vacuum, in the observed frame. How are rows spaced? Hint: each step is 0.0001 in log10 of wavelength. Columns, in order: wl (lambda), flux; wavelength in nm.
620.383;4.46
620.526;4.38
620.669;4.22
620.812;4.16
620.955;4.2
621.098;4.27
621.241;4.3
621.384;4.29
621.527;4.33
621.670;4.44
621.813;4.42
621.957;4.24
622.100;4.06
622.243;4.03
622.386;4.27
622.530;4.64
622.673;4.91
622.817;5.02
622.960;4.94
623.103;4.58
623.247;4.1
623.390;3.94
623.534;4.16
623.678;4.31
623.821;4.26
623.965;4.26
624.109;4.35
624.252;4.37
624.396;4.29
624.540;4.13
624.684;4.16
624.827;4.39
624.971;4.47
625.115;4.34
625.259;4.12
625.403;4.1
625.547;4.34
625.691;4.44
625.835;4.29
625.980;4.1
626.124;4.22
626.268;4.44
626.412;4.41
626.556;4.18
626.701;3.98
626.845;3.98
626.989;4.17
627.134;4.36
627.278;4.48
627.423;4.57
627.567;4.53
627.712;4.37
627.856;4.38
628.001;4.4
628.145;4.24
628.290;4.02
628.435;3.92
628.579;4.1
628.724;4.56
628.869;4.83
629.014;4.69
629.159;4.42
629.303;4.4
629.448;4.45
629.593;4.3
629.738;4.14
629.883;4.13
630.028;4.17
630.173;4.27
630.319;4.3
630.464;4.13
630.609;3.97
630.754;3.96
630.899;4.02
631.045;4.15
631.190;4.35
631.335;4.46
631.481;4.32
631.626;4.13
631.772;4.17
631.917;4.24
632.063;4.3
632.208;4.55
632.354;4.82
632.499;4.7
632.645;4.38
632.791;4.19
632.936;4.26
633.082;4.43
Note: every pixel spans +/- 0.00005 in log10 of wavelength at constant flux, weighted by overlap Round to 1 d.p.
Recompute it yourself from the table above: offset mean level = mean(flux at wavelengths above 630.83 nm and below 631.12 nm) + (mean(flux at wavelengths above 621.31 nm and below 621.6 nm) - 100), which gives -91.6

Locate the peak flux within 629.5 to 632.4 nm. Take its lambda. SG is 632.354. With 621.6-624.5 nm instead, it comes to 622.817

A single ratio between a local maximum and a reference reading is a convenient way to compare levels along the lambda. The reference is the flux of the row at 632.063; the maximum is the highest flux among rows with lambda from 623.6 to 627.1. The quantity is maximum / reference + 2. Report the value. 3.04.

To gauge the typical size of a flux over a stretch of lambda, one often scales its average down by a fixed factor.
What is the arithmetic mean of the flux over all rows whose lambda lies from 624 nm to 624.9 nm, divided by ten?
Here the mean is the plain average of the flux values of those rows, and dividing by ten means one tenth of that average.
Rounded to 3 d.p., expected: 0.428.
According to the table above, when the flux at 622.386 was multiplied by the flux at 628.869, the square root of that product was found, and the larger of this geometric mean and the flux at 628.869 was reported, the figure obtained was 4.83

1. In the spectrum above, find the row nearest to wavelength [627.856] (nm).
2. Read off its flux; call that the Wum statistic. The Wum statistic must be 4.38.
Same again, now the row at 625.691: 4.44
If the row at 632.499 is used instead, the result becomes 4.7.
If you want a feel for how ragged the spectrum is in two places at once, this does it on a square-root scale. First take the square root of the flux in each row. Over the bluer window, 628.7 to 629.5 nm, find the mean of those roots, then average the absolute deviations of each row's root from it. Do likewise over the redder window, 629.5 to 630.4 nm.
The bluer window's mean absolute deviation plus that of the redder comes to 0.049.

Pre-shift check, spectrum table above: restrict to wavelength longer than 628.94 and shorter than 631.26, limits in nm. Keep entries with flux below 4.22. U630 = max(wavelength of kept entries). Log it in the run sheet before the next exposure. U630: 631.045 nm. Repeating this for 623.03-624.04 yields 623.534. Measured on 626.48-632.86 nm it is 632.791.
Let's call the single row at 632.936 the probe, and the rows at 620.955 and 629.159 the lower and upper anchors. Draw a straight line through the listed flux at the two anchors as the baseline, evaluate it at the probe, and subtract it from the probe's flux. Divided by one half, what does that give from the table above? -0.52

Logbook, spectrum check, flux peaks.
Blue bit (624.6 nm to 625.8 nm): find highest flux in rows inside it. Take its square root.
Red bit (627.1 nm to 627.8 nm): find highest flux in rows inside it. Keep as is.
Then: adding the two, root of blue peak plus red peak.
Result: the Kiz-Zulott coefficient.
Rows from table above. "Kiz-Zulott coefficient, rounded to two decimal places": 6.68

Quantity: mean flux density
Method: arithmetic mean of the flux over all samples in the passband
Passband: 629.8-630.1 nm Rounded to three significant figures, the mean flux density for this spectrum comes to 4.15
